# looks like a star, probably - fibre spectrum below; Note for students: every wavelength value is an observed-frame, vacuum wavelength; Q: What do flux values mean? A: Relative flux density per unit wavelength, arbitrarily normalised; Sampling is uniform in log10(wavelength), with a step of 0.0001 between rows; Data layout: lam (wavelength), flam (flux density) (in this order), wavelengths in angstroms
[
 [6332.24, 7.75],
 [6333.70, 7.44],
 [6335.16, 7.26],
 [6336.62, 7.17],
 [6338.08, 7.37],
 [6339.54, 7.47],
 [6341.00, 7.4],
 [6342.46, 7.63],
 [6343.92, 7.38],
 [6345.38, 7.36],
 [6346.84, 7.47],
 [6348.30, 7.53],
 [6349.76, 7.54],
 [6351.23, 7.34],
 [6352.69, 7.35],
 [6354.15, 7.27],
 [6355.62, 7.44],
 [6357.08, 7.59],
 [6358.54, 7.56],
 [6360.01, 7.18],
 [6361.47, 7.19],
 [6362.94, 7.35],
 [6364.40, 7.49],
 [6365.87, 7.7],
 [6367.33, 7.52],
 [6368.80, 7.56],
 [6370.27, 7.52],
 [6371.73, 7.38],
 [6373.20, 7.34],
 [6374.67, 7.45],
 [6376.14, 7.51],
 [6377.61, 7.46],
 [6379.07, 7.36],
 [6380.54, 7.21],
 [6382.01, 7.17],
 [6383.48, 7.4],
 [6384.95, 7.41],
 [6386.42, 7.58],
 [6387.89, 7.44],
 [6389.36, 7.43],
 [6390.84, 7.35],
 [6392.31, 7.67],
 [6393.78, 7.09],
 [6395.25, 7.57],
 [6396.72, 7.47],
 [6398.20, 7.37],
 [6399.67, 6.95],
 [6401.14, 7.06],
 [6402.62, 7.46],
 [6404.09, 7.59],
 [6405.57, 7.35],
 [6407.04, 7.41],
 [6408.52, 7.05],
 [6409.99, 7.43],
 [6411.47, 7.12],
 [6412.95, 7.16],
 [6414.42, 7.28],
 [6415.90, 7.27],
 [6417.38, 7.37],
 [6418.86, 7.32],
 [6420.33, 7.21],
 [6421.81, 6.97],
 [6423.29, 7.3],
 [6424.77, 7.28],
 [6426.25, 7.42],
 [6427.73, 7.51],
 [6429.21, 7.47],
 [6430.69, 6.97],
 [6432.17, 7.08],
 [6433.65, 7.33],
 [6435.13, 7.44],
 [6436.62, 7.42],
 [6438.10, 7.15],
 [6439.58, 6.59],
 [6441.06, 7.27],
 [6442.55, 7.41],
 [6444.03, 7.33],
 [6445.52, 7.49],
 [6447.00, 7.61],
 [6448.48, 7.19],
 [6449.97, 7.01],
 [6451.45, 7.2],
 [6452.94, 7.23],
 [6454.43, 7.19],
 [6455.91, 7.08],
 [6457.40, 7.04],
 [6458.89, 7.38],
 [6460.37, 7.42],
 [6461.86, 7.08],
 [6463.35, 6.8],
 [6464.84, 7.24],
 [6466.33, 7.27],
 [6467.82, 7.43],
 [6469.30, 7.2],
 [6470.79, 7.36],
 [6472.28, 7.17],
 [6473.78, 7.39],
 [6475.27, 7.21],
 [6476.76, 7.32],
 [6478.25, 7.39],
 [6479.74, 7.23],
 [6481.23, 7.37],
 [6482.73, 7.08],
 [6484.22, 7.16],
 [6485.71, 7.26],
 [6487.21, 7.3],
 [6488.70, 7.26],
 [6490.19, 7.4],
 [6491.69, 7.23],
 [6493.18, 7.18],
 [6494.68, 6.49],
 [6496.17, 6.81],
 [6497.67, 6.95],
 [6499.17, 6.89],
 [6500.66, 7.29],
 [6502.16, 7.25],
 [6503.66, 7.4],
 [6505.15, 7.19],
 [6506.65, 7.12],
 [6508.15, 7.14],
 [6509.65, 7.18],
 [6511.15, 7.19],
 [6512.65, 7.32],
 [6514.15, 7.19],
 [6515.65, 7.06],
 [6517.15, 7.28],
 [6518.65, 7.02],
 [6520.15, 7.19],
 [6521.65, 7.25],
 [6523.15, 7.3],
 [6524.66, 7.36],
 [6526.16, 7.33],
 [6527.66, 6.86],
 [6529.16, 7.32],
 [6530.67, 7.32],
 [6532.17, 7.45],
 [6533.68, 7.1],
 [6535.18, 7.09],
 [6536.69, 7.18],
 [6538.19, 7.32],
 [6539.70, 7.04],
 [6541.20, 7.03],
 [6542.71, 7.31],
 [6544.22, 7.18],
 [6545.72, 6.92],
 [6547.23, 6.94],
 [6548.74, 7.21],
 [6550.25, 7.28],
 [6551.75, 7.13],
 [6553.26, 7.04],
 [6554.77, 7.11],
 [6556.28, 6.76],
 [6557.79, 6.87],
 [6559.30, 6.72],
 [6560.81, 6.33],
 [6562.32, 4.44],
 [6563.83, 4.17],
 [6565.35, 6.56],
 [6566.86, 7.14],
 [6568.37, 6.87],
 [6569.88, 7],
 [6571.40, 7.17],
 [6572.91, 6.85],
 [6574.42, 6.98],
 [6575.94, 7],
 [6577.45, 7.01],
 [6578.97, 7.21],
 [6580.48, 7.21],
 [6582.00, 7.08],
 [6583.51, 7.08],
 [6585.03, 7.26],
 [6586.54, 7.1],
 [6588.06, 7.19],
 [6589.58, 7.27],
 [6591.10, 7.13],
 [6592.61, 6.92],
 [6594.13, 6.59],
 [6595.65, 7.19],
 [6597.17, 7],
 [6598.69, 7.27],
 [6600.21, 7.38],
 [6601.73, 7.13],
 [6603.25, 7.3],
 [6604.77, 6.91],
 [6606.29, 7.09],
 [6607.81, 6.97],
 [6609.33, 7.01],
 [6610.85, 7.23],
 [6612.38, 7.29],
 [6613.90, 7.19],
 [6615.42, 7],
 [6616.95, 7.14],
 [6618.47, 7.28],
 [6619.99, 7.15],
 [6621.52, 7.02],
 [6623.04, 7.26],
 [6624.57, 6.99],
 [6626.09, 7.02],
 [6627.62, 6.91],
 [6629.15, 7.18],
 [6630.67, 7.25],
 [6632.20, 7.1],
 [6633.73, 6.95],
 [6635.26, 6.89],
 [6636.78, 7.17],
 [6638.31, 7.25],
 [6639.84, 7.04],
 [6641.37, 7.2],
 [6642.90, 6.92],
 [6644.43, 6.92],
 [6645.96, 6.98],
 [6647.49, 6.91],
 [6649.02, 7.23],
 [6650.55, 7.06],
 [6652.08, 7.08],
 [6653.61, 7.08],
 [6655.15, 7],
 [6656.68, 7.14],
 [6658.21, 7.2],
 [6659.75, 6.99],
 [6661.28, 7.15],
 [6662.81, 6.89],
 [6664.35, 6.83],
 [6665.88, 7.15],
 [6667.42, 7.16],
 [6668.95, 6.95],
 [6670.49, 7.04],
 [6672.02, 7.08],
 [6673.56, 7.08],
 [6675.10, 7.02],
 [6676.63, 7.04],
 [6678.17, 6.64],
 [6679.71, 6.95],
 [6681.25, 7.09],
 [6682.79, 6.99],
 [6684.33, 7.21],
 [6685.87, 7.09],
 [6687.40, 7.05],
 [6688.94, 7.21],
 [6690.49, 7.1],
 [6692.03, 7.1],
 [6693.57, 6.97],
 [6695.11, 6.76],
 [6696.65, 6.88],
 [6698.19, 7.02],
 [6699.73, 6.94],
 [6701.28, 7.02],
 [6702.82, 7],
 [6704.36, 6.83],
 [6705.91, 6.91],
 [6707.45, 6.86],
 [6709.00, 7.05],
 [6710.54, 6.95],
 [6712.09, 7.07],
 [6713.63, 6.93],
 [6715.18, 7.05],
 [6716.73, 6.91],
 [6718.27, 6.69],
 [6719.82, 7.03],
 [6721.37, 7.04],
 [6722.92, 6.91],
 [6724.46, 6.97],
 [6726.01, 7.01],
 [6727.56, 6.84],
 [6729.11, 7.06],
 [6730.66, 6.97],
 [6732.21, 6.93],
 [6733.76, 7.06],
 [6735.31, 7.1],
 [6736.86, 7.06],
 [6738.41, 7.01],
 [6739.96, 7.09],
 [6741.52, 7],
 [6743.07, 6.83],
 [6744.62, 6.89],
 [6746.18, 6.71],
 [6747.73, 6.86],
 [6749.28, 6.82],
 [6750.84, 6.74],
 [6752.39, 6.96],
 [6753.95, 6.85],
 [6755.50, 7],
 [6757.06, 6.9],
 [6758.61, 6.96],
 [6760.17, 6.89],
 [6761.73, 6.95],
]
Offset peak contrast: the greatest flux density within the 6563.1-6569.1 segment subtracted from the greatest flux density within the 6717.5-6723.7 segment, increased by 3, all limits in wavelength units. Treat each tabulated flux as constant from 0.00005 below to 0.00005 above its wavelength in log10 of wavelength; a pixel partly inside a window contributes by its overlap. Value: 2.90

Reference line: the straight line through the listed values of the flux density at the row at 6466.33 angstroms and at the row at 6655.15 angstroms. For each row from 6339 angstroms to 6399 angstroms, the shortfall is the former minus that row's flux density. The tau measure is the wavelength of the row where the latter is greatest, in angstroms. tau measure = 6393.78 angstroms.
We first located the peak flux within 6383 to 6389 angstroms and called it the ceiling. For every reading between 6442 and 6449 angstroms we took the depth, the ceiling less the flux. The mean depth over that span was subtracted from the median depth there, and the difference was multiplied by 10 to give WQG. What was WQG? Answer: 0.0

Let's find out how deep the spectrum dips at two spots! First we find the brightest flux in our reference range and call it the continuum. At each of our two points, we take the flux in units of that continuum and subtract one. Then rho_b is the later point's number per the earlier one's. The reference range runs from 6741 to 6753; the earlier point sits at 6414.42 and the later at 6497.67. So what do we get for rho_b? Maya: -0.2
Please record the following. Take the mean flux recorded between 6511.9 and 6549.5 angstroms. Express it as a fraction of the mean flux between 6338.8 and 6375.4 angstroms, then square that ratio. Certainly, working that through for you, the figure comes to 0.932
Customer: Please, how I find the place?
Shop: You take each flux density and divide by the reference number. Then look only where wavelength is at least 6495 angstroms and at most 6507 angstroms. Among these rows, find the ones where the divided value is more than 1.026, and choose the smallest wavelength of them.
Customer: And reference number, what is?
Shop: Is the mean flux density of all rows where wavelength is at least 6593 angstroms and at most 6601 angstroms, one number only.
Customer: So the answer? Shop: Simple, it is 6500.66 angstroms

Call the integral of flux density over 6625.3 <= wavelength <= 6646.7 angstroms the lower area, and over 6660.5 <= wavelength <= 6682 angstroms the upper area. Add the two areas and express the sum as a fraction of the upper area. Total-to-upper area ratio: 2.002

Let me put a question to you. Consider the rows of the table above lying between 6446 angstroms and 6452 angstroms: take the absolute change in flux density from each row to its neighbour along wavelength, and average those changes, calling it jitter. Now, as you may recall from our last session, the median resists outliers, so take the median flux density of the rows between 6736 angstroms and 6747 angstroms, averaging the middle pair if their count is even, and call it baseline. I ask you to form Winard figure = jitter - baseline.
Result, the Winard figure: -6.74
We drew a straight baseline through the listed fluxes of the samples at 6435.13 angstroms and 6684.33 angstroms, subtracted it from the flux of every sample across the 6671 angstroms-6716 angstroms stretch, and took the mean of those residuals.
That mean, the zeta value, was -0.21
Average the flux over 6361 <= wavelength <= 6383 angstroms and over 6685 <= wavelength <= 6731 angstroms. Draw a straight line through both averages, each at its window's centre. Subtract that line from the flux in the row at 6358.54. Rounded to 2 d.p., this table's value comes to 0.13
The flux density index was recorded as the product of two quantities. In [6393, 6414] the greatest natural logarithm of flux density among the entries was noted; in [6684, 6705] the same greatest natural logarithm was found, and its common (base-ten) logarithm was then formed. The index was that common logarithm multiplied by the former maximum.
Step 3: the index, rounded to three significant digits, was 0.599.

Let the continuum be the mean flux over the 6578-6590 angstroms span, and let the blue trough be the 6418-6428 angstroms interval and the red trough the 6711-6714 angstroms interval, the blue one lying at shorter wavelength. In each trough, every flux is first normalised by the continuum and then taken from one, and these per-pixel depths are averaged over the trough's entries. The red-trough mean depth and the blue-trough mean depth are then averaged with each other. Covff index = 0.004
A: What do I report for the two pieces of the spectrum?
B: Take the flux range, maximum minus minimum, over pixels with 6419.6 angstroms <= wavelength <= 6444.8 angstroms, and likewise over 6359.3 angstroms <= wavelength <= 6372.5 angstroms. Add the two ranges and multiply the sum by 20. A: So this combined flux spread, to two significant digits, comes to 29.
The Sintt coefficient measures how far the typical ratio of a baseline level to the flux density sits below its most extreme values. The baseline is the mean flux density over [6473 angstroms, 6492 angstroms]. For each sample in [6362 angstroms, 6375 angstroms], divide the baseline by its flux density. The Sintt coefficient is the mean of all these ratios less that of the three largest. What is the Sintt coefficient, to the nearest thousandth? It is -0.016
